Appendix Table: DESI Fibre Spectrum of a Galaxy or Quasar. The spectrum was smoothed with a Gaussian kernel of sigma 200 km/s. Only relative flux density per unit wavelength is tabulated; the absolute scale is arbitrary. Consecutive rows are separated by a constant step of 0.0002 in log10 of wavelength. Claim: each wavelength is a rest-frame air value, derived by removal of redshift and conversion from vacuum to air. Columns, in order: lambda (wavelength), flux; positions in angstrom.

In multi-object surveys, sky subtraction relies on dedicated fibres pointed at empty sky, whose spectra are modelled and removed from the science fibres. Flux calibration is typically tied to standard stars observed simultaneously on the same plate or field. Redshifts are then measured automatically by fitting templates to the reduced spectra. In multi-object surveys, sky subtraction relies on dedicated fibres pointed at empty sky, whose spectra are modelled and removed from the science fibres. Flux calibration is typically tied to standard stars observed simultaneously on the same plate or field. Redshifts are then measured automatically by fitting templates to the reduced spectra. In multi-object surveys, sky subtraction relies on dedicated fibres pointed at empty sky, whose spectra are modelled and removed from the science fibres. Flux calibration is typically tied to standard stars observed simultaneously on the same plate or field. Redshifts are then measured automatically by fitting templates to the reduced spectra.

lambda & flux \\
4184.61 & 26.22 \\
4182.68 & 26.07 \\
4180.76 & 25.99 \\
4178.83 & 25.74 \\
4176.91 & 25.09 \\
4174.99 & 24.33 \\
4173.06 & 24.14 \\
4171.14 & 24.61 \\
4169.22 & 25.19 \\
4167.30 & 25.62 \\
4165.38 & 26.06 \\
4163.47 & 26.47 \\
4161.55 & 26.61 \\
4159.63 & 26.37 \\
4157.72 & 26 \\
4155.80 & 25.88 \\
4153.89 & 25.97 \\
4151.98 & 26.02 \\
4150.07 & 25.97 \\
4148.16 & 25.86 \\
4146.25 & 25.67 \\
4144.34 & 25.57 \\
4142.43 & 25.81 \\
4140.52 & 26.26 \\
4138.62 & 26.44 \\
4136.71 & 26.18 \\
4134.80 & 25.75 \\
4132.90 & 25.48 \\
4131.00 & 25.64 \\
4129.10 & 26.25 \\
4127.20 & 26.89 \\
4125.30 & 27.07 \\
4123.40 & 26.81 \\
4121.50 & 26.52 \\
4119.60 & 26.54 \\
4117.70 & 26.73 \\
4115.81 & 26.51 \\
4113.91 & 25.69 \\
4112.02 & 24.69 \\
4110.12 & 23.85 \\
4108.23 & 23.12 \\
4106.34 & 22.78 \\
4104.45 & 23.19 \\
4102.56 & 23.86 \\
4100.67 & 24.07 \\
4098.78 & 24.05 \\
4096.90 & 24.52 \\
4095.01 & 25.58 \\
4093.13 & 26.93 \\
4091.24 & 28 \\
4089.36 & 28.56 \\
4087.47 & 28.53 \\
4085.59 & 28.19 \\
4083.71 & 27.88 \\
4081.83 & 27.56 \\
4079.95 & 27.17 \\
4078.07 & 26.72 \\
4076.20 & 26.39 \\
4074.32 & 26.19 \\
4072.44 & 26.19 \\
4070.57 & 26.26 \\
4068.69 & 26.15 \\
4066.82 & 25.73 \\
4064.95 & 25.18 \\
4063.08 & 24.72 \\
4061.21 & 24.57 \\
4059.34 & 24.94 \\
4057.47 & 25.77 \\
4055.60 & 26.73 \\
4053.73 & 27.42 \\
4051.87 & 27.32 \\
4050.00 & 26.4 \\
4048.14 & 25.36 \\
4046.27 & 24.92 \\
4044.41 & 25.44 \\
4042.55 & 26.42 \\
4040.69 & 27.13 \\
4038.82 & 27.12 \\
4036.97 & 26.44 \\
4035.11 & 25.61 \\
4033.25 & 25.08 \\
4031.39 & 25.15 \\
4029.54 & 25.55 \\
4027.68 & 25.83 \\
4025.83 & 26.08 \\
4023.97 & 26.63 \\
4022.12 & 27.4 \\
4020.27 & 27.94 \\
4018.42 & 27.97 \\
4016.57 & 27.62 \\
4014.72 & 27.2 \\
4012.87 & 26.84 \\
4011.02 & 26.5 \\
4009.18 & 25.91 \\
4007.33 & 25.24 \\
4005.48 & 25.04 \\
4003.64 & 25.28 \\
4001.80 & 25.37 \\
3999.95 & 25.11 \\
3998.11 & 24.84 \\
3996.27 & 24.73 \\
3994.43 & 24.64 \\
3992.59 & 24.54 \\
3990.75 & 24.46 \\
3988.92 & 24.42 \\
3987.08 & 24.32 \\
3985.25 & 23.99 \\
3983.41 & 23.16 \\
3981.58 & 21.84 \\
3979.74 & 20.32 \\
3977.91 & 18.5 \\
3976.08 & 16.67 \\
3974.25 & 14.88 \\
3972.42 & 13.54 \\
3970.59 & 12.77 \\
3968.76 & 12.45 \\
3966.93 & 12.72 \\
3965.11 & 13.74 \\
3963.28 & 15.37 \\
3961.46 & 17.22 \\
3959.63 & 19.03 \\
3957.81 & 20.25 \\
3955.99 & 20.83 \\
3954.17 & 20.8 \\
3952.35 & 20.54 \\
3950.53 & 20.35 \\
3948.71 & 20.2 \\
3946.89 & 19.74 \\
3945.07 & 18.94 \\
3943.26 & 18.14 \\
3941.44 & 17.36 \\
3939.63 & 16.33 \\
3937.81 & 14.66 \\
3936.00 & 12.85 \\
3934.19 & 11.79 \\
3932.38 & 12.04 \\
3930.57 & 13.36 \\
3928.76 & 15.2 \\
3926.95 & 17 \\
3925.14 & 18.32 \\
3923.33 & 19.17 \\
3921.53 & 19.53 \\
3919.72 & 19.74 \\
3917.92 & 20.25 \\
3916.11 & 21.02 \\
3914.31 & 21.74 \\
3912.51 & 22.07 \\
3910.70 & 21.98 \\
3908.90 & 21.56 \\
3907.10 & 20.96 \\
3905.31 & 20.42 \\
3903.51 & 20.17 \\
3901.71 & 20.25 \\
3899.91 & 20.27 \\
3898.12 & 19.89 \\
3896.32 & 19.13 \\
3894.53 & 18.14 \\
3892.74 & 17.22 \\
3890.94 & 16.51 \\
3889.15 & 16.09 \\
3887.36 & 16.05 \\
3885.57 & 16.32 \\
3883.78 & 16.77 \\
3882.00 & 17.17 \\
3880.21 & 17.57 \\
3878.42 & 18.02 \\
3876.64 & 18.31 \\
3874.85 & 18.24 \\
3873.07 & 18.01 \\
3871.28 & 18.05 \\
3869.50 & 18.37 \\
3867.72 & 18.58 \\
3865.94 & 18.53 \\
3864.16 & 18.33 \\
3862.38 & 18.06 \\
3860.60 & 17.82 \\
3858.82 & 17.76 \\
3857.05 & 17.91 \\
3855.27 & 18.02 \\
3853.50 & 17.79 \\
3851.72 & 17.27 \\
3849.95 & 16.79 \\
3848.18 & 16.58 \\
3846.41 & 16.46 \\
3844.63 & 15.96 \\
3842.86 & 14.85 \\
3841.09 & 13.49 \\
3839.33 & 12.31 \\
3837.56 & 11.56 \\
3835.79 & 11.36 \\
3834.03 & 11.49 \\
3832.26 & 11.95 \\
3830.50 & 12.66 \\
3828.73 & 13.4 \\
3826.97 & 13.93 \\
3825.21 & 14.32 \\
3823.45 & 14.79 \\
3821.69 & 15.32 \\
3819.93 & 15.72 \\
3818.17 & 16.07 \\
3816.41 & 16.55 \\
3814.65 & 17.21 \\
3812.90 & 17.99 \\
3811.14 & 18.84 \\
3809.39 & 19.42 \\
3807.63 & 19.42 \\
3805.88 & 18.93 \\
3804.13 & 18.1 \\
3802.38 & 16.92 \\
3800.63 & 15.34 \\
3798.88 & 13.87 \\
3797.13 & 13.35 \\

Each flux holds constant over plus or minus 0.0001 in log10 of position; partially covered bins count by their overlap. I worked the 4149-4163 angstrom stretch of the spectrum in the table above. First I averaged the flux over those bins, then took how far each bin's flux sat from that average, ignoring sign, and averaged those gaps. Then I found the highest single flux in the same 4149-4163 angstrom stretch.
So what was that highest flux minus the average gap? 26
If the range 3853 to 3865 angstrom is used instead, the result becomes 18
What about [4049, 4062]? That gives 27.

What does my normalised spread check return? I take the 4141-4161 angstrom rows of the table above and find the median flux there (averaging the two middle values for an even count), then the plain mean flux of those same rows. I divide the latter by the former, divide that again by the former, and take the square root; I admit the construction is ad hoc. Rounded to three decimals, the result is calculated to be 0.196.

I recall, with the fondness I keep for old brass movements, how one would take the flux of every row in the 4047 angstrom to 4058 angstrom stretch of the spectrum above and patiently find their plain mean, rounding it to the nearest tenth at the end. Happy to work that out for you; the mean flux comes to 26.5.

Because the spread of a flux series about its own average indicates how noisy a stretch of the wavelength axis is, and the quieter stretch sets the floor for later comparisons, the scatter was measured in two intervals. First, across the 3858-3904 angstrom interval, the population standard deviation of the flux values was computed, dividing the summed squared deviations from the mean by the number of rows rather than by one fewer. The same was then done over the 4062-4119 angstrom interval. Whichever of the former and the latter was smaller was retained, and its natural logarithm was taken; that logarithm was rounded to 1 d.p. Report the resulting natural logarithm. 0.2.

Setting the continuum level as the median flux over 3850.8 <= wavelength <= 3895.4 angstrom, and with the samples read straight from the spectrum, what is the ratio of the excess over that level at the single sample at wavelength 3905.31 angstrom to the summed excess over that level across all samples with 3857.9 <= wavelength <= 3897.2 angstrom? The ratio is -0.5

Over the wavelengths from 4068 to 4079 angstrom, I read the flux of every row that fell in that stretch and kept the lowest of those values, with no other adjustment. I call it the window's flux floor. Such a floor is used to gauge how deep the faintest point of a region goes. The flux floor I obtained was 26.15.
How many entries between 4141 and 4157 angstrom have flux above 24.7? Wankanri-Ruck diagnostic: 8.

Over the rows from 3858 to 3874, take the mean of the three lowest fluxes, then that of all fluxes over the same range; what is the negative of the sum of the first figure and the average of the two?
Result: -36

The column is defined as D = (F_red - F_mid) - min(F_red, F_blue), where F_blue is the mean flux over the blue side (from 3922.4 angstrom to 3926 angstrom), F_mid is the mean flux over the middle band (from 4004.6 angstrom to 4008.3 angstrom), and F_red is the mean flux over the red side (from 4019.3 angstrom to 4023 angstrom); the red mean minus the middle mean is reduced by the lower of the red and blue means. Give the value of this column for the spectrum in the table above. -16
